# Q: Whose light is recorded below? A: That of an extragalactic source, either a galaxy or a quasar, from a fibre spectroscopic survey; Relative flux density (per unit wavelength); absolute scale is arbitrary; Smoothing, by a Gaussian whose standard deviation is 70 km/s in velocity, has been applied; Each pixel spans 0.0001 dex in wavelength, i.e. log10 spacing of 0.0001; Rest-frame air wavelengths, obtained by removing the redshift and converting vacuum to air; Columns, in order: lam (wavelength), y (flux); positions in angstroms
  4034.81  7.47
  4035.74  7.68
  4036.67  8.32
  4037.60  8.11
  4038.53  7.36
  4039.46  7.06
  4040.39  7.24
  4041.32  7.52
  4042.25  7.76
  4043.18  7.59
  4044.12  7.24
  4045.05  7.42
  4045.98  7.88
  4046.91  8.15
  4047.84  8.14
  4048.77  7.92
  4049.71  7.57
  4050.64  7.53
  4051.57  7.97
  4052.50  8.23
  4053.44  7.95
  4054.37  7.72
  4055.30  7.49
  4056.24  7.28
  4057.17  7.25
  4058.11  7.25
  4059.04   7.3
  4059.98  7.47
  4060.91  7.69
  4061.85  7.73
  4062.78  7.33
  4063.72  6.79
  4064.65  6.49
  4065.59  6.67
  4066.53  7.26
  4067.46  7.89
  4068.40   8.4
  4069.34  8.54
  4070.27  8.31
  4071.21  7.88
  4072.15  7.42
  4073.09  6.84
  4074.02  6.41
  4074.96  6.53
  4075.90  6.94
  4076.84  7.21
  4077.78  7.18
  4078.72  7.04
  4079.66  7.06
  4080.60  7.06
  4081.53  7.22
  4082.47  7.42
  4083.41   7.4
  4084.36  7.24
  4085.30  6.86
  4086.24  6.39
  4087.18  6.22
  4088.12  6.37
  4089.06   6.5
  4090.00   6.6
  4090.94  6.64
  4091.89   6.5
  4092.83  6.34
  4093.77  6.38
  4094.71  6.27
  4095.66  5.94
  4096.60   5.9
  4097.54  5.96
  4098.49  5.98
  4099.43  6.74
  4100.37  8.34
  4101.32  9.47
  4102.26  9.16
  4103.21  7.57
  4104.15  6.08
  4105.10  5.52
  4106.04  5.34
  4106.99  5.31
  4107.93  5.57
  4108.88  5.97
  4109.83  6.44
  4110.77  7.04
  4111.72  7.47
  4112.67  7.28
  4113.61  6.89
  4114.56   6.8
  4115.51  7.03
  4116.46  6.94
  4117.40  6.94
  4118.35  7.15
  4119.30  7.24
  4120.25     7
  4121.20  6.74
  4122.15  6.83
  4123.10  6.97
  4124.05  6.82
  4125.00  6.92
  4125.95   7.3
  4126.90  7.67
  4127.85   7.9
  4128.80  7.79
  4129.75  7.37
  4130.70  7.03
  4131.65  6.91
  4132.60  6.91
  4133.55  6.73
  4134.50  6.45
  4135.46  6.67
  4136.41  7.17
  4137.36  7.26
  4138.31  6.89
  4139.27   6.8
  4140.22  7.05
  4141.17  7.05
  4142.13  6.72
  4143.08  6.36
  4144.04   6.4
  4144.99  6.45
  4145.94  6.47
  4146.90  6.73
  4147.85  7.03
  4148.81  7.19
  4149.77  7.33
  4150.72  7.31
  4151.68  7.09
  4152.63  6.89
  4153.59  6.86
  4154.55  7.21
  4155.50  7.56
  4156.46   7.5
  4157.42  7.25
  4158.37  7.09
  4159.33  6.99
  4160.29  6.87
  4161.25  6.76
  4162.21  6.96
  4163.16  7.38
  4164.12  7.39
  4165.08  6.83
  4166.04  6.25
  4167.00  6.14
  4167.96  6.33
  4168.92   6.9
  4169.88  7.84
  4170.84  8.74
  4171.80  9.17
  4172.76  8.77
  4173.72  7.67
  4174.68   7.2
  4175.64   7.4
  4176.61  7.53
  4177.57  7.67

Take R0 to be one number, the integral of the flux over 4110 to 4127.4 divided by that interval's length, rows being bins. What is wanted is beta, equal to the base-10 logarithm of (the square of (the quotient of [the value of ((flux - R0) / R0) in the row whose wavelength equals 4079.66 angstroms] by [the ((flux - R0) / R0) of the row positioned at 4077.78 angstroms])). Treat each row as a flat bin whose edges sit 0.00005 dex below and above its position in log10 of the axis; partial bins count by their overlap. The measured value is -2.1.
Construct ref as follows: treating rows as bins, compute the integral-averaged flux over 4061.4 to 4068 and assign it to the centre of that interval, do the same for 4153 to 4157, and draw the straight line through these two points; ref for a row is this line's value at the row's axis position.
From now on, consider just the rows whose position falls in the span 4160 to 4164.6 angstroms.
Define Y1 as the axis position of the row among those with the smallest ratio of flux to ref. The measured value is 4161.25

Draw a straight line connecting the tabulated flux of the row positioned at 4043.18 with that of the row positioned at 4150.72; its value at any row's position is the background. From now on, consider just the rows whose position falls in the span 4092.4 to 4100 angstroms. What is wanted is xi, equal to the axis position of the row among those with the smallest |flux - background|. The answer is 4099.43 angstroms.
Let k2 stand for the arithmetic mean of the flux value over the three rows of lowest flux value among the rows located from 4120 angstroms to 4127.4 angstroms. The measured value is 6.8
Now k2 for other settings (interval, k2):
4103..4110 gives 5.4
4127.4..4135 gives 6.7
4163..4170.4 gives 6.2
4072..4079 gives 6.6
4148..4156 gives 6.9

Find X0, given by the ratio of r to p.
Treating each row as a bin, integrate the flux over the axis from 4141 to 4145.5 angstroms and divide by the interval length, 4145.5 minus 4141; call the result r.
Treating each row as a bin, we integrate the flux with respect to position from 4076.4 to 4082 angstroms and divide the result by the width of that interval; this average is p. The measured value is 0.92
